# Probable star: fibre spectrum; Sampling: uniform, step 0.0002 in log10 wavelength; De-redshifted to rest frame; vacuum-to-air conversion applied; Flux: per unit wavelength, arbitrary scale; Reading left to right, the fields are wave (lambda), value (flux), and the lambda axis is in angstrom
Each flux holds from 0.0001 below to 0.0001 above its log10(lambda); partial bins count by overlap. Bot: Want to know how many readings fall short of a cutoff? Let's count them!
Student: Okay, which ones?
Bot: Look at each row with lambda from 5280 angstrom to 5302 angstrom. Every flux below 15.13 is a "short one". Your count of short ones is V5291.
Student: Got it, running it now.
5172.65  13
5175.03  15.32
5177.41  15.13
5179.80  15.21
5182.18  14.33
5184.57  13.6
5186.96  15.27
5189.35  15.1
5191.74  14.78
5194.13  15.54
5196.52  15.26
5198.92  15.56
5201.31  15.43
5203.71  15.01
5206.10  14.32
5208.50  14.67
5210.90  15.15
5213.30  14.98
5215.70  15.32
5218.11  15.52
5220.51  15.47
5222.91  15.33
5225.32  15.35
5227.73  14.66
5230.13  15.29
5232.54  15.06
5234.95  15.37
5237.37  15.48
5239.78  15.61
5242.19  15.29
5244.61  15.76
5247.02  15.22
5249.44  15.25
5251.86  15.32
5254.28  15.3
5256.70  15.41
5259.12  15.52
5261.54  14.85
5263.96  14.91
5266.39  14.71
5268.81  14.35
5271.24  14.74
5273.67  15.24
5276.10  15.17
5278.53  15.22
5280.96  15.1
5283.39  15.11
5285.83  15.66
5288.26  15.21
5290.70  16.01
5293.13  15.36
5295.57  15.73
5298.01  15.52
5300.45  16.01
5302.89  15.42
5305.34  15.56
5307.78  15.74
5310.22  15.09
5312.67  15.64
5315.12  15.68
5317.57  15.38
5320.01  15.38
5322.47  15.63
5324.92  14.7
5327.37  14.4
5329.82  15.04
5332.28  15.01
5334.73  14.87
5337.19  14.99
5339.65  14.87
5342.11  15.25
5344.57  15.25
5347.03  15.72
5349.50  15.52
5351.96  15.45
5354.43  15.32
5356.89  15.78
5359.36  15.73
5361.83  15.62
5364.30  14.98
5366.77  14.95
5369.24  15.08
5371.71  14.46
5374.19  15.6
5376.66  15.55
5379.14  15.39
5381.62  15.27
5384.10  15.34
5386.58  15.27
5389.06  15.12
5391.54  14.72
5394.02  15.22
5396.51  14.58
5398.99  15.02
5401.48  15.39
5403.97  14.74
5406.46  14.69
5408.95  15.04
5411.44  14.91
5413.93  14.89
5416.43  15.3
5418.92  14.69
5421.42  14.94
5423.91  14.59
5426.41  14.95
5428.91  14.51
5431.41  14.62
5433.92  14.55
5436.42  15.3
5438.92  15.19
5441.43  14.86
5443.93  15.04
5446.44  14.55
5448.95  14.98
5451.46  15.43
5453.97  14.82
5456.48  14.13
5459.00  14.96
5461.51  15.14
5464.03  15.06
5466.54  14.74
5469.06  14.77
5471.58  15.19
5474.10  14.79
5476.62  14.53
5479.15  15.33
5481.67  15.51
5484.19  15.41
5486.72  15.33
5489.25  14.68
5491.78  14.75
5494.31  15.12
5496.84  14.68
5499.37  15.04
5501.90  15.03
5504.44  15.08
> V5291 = 2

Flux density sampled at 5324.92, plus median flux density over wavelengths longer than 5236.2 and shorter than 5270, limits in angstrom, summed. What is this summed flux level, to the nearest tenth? 30.0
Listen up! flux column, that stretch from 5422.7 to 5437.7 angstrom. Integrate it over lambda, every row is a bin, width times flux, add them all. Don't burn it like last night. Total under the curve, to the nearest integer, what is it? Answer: 221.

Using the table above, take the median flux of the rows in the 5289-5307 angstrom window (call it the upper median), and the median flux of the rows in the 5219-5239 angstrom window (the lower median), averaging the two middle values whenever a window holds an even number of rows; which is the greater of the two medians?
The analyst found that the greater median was 15.6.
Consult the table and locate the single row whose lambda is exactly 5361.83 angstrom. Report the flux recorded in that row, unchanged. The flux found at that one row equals 15.62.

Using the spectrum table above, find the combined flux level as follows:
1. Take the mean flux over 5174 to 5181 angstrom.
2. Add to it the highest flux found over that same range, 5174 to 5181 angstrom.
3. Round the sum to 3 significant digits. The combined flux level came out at 30.5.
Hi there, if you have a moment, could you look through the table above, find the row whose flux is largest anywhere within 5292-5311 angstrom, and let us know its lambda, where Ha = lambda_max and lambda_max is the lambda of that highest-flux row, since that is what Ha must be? 5300.45 angstrom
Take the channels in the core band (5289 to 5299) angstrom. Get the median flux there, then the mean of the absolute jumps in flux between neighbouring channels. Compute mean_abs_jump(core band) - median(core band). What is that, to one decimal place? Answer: -15.2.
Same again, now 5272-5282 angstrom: -15.1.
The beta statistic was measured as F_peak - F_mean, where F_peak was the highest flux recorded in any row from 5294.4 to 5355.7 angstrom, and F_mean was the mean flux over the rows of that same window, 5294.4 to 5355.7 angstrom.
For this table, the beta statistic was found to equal 0.68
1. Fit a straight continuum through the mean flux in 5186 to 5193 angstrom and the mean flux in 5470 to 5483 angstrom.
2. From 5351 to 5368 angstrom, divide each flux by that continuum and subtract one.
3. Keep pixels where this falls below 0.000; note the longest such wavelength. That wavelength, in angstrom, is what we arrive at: 5366.77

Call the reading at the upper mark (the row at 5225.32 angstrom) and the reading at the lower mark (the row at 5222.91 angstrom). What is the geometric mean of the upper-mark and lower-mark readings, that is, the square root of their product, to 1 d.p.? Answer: 15.3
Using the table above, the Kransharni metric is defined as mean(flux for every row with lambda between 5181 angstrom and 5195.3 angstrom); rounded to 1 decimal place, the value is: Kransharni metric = 14.8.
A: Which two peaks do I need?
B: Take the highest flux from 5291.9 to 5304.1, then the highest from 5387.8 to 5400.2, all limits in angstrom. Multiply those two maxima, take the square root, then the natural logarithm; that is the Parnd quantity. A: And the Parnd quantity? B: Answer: 2.75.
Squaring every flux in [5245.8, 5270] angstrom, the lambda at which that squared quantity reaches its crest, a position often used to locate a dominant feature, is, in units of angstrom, 5259.12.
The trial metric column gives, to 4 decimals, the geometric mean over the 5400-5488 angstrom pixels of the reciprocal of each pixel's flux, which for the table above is 0.0670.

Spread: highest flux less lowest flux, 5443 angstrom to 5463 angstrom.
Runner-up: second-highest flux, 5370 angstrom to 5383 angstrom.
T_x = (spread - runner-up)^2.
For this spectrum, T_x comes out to 203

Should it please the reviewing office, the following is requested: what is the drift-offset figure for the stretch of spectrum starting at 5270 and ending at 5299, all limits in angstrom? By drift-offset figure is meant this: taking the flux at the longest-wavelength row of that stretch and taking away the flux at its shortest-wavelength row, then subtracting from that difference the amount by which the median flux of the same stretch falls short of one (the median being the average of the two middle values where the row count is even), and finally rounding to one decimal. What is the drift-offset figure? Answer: 15.0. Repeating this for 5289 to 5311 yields 13.6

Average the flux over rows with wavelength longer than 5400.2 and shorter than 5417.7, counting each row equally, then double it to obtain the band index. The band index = 30.0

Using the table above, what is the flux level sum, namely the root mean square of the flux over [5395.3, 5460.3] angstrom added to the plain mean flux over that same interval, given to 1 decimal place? 29.7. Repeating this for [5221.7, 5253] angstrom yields 30.6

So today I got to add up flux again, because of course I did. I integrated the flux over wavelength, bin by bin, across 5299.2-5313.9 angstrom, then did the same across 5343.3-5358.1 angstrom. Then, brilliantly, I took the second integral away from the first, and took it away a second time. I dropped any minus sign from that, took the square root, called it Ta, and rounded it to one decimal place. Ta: 15.2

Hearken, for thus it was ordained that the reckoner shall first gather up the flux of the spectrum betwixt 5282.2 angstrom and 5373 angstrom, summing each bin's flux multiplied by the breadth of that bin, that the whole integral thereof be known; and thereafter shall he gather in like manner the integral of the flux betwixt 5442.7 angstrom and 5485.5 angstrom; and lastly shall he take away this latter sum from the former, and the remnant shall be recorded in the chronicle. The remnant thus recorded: 751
